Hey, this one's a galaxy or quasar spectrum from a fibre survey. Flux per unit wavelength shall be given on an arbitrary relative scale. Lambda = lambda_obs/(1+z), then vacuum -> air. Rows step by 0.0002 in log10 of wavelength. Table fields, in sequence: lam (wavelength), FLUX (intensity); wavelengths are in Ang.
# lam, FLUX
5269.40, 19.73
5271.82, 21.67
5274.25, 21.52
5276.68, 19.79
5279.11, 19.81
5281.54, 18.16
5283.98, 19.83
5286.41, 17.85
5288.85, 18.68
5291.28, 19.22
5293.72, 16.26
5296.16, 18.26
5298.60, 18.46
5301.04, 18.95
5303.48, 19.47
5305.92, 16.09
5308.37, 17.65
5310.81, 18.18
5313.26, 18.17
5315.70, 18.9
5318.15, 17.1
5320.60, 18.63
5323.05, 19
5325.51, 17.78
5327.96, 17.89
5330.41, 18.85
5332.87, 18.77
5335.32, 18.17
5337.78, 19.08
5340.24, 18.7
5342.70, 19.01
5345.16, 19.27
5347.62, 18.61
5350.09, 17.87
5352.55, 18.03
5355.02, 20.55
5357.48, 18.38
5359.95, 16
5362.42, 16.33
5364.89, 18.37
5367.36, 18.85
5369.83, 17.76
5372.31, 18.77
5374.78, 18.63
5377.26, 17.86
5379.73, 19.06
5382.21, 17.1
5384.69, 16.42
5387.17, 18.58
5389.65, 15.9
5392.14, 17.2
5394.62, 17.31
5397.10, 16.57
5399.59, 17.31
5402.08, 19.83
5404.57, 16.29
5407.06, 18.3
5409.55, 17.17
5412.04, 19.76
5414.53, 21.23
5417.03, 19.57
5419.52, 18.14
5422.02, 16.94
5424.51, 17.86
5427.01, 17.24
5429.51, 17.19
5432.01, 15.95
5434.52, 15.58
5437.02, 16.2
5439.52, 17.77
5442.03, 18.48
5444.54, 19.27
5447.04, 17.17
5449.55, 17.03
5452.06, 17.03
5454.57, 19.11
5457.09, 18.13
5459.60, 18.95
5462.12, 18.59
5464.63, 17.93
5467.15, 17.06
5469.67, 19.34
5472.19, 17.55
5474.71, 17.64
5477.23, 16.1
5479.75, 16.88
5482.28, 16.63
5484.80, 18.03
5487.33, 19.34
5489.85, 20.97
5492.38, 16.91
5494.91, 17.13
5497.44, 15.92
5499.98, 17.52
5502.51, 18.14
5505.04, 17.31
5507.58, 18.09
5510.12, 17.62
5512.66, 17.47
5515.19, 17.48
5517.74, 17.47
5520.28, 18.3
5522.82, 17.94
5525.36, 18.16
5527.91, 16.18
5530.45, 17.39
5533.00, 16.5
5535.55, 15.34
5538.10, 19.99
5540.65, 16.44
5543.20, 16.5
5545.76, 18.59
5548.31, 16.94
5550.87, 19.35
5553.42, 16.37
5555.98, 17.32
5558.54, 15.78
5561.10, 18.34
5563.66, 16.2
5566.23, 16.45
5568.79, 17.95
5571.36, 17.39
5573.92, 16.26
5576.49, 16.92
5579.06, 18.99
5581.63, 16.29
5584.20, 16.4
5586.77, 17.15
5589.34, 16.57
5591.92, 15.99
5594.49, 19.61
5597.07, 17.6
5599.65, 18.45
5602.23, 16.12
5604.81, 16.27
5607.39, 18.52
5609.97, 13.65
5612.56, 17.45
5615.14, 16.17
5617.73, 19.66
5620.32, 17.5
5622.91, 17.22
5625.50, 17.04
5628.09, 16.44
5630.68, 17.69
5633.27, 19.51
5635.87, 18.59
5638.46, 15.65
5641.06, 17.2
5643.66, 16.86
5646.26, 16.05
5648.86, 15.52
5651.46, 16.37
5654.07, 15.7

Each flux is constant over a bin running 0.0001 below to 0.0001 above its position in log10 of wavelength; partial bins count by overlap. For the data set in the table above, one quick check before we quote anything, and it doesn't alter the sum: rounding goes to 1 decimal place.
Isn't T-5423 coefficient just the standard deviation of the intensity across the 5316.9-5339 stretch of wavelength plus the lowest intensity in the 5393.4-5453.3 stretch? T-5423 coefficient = 16.2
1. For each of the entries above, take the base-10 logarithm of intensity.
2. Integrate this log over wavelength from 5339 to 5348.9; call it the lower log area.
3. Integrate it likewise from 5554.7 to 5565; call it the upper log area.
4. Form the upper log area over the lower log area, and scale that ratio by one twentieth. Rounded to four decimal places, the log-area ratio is 0.0500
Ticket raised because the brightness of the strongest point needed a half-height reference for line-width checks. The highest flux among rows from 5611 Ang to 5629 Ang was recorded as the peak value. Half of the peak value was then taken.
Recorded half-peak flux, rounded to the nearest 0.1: 9.8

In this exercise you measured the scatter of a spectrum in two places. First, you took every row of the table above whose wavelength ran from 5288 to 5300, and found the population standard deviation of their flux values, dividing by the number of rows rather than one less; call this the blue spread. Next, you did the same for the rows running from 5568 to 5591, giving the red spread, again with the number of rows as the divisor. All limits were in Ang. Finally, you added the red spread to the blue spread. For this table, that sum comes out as 1.86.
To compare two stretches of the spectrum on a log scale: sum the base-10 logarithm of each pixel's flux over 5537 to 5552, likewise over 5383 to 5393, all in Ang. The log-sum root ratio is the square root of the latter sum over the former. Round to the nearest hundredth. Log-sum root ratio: 0.81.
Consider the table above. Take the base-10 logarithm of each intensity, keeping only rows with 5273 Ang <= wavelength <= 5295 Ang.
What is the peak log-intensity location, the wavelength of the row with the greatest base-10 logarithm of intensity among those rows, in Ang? 5274.25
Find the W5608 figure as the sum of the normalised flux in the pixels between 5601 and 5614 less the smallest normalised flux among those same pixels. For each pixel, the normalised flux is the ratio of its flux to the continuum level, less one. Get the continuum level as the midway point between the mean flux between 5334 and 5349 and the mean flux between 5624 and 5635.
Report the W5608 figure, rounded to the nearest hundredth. -0.25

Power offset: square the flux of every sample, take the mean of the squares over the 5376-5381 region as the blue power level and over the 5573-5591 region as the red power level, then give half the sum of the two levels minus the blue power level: -27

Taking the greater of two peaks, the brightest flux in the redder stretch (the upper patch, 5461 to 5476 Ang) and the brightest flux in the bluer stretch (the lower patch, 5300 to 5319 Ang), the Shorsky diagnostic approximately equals 19.5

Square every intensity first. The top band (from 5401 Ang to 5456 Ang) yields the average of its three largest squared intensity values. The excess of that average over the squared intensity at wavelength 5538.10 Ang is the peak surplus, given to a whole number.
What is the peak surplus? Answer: 12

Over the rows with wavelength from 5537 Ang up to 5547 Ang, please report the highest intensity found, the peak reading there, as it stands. 19.99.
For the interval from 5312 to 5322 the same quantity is 18.9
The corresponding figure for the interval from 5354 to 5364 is 20.55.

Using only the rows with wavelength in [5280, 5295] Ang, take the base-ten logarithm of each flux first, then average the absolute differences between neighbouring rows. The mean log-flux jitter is 0.038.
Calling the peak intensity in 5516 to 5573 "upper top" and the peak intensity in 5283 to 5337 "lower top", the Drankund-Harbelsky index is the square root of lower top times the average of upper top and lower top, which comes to 19.9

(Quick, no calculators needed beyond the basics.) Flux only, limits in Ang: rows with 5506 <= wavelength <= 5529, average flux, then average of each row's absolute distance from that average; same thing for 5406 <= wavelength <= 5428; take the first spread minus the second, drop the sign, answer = 0.71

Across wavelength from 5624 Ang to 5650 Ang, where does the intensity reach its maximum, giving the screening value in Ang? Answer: 5633.27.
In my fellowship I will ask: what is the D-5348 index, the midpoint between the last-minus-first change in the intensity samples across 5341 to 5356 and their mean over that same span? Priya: 10.2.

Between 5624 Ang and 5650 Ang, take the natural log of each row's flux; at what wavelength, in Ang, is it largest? 5633.27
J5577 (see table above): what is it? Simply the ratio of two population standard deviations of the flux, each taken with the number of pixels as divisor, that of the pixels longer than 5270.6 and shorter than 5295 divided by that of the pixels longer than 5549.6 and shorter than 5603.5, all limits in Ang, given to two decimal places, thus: 1.38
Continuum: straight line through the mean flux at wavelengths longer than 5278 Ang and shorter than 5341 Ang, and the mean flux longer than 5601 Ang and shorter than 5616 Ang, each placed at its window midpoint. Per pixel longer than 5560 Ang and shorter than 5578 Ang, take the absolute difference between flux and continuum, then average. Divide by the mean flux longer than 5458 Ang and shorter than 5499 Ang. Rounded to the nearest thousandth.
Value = 0.041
